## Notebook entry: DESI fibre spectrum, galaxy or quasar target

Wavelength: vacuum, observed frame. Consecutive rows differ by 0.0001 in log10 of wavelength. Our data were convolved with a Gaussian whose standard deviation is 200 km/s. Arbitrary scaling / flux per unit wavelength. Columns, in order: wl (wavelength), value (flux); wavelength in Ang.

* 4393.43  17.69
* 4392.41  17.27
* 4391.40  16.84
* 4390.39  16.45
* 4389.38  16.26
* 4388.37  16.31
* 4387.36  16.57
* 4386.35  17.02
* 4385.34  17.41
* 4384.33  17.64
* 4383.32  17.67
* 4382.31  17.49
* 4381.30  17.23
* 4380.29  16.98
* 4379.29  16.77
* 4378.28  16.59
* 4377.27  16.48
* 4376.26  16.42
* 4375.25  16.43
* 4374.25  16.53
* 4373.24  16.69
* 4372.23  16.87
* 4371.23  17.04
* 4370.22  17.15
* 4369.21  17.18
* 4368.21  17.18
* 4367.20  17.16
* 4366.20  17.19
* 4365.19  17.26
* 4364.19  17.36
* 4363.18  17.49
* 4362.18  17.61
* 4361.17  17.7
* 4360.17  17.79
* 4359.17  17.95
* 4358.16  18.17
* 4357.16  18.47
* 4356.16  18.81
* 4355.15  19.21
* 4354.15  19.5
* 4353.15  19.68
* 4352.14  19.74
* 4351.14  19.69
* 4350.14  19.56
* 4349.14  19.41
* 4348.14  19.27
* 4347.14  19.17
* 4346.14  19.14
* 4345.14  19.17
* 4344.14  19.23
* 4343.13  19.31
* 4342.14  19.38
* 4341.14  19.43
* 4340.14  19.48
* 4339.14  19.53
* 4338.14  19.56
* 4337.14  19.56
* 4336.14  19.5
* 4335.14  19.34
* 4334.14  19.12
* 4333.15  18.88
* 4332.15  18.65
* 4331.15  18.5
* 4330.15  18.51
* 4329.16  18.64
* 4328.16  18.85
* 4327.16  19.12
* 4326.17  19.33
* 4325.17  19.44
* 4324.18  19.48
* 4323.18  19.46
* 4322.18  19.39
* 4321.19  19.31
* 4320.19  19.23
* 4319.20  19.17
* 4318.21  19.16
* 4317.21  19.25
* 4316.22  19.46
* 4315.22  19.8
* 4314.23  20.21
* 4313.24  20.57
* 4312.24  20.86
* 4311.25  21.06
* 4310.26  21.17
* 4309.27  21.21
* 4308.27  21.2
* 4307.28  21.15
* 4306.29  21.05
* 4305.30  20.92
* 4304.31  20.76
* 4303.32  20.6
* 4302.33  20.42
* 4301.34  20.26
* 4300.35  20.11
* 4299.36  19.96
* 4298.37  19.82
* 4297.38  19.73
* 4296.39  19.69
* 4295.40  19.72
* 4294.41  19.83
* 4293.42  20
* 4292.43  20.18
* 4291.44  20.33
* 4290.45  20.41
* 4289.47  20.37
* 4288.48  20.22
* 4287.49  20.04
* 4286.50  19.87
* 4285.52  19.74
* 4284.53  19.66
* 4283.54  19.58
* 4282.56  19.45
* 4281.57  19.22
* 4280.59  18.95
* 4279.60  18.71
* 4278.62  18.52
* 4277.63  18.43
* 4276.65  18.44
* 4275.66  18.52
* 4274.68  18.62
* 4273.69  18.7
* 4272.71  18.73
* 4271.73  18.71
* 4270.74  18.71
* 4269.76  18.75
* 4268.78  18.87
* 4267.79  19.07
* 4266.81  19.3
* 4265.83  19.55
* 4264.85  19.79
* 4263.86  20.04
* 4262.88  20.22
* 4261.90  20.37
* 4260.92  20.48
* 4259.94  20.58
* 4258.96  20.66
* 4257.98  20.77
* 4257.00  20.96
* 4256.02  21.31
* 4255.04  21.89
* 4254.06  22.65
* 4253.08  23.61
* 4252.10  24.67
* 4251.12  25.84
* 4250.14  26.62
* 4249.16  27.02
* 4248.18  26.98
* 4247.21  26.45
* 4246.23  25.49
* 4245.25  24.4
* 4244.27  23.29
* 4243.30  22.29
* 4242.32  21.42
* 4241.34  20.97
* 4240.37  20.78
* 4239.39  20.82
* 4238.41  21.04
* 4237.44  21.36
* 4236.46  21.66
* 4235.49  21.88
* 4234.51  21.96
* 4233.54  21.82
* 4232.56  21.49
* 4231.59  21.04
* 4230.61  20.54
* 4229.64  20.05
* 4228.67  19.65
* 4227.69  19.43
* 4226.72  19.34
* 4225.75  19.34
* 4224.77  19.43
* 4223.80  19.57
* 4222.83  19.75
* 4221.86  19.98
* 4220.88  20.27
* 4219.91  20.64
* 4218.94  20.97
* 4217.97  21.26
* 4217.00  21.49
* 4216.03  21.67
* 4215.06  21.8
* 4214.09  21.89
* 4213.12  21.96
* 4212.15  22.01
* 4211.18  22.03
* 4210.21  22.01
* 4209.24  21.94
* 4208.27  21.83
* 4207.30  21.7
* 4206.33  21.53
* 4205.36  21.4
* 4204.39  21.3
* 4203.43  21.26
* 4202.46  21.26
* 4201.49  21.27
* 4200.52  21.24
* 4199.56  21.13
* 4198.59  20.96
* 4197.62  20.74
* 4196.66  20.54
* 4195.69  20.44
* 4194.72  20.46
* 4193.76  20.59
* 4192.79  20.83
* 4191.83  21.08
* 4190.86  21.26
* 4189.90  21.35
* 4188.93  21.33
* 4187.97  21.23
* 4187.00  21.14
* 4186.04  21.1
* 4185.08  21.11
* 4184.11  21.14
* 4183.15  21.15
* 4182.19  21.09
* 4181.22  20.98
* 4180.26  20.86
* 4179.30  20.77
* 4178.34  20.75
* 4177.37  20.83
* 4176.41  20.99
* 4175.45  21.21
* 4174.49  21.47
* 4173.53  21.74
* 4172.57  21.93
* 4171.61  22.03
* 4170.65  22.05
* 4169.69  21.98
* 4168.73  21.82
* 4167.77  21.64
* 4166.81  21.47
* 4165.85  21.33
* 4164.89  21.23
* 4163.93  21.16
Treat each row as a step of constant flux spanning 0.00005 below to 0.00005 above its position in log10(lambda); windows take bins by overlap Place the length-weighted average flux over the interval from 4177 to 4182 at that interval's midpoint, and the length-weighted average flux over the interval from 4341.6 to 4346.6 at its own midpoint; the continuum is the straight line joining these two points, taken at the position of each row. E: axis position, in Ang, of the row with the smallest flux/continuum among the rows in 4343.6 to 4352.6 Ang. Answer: 4346.14 Ang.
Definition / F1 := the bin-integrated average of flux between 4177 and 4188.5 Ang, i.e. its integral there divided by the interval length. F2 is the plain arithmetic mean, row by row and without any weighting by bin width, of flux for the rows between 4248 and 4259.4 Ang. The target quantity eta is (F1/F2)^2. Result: 0.8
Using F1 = 21.0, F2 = 23.6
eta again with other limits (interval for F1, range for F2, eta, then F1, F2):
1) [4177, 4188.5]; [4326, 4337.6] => 1.2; 21.0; 19.0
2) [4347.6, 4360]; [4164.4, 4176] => 0.8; 19.1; 21.7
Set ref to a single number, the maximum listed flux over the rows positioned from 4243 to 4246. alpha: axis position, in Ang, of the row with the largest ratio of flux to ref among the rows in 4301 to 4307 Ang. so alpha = 4306.29 Ang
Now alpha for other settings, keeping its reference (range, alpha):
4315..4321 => 4315.22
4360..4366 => 4360.17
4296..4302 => 4301.34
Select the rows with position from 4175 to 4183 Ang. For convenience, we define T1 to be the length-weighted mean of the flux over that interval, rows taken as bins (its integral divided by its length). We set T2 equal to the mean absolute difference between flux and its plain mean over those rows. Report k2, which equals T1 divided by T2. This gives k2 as 158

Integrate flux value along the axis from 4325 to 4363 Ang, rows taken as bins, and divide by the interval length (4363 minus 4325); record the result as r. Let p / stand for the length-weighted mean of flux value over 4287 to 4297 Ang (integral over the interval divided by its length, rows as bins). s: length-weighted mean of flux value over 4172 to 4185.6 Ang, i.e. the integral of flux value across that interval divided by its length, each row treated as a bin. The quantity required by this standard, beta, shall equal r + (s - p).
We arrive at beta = 20.1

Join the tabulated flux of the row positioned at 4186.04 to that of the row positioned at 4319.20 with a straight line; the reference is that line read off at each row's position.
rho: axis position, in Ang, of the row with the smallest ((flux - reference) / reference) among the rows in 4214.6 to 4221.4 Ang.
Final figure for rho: 4220.88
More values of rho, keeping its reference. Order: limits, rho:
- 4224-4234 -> 4225.75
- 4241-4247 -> 4241.34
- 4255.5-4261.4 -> 4260.92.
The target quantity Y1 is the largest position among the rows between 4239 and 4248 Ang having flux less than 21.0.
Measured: 4241.34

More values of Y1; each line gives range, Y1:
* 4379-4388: 4387.36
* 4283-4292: 4291.44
